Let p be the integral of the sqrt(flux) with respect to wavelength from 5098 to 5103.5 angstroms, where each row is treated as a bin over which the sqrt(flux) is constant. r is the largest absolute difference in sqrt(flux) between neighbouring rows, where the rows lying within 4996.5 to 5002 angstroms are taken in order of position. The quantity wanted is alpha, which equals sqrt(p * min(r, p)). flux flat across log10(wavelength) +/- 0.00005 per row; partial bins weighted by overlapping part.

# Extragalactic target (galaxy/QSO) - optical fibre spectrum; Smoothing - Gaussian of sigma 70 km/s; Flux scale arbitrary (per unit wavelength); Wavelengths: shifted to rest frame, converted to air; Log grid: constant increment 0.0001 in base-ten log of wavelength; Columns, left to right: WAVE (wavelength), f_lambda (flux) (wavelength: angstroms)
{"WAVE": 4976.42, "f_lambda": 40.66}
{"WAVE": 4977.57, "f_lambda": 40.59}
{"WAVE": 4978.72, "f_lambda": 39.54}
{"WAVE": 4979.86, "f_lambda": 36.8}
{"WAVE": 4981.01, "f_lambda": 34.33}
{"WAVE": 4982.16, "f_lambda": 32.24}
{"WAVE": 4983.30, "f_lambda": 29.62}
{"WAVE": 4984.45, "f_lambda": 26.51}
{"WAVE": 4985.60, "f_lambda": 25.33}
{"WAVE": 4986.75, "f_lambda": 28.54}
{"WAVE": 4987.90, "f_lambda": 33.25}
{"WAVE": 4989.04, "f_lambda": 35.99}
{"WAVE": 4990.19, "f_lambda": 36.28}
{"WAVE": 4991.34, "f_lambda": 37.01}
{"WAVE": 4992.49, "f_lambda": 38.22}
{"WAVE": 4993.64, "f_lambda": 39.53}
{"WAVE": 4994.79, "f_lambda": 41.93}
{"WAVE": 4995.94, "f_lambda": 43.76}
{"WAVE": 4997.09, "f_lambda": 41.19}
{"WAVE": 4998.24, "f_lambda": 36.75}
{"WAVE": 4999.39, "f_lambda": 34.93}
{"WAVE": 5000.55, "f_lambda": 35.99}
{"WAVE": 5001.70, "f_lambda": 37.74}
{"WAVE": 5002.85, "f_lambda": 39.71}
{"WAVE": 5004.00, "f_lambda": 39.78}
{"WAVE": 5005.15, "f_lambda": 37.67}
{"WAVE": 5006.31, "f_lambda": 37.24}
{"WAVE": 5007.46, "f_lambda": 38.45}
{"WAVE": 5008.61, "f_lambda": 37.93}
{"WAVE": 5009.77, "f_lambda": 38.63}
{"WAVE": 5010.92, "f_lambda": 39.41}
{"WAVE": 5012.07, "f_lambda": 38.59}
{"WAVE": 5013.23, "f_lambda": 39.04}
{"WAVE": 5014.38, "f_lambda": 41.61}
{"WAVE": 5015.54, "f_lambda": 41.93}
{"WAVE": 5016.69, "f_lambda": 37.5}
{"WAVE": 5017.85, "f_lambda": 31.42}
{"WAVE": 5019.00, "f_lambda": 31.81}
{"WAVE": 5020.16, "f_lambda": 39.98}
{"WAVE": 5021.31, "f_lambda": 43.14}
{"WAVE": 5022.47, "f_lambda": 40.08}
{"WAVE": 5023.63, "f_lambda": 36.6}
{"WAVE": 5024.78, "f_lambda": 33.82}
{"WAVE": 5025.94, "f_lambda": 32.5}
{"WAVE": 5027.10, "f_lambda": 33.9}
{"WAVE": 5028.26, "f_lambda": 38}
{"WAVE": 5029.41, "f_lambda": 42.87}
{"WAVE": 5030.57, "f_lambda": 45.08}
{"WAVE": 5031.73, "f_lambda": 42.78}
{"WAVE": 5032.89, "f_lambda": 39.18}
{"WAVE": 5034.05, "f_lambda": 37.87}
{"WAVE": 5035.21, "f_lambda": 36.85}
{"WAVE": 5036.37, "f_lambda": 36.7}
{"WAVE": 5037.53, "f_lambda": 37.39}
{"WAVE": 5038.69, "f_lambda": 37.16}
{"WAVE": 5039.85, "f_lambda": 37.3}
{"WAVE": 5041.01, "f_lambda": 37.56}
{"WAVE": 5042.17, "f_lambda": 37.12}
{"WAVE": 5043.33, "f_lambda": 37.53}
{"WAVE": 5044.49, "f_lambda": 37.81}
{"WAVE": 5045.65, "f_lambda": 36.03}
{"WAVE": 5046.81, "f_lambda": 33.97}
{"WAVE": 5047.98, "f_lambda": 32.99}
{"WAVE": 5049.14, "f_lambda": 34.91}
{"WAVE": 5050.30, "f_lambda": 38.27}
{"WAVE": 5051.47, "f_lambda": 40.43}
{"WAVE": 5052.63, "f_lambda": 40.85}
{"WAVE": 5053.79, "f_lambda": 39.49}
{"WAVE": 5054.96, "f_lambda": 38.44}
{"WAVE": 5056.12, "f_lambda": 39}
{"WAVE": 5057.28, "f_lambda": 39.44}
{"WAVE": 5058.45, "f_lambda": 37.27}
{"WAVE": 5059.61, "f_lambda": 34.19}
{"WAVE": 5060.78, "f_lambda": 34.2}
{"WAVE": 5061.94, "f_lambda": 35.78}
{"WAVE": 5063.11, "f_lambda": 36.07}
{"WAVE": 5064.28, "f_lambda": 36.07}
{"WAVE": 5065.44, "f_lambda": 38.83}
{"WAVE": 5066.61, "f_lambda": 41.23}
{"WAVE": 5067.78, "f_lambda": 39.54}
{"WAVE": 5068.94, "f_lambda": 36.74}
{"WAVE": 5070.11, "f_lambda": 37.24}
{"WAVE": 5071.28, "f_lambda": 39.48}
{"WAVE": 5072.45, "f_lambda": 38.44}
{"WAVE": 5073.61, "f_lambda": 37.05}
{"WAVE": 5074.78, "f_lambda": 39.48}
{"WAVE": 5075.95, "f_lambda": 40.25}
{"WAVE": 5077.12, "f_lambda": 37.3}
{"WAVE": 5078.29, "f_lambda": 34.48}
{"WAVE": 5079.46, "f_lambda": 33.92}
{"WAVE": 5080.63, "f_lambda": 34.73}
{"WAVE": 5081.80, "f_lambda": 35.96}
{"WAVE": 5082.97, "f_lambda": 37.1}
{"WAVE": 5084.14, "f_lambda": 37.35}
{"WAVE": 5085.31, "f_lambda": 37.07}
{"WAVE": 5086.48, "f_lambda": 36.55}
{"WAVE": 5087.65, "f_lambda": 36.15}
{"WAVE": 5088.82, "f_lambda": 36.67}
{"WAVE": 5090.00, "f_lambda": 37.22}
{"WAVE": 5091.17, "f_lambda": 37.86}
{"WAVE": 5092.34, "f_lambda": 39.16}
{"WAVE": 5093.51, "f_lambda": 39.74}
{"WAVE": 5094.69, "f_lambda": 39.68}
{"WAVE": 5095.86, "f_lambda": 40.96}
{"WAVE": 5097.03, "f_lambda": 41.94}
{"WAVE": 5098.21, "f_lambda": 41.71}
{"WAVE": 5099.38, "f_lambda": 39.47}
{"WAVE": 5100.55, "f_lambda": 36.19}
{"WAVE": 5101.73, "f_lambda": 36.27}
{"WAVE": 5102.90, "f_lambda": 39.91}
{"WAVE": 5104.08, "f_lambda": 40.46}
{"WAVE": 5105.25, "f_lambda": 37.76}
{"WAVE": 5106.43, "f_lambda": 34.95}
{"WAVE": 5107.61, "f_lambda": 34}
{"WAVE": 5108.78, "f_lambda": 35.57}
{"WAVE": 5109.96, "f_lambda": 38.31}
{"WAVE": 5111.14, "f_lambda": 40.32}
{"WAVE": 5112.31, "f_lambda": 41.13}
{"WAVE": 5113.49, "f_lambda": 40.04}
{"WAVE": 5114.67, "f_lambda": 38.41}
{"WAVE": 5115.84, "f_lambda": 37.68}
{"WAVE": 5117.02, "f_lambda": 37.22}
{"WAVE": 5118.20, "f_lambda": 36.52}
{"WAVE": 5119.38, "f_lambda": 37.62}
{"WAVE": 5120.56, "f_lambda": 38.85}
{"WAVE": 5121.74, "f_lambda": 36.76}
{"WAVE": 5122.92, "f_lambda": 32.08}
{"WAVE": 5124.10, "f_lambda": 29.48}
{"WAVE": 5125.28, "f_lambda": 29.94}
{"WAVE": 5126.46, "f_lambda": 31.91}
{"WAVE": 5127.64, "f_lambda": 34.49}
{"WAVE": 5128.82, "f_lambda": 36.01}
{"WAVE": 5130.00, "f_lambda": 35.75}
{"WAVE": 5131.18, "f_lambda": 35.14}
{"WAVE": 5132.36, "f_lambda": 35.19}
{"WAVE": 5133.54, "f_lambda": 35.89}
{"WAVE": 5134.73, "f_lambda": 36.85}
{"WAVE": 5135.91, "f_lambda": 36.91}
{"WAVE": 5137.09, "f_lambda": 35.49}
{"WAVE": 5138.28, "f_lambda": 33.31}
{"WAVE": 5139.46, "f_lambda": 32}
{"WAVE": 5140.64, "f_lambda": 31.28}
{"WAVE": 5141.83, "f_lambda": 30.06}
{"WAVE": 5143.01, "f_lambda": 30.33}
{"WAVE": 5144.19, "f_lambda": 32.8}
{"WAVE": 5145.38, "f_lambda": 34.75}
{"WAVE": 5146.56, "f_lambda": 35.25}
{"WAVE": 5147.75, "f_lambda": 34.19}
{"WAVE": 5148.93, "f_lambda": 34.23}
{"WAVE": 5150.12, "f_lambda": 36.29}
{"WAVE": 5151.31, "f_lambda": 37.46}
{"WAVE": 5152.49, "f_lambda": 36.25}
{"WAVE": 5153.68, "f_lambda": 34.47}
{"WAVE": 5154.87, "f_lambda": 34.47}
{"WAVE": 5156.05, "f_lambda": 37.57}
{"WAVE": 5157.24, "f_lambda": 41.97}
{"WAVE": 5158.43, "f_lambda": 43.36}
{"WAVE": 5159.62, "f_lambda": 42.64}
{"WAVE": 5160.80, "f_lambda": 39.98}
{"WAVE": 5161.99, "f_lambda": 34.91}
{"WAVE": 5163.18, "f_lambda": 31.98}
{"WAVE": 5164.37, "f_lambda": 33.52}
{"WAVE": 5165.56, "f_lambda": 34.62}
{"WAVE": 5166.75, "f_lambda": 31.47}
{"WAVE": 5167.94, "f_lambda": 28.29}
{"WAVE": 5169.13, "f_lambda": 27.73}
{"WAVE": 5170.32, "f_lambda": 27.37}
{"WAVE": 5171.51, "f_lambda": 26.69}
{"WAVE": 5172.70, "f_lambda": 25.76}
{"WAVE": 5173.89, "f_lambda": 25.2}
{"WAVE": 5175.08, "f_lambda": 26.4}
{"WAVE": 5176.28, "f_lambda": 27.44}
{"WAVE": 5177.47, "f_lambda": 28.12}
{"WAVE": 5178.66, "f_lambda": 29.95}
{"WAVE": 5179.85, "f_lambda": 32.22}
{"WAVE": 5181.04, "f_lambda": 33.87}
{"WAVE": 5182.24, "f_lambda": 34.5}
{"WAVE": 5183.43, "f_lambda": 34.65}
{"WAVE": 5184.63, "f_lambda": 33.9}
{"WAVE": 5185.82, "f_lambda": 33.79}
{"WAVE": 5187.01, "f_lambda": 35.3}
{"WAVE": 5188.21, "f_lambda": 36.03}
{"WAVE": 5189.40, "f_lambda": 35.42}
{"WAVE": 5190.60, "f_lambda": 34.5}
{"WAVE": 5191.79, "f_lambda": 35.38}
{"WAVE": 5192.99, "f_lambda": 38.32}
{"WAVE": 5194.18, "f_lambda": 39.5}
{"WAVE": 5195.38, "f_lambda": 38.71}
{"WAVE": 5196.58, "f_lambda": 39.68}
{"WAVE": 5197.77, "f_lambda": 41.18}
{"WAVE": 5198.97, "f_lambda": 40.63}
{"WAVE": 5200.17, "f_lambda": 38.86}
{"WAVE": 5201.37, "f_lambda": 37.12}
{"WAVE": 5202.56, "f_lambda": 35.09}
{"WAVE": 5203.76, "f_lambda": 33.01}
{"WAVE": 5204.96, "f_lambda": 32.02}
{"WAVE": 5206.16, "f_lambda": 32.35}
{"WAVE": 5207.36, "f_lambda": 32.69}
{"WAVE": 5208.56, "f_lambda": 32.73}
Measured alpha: 3.5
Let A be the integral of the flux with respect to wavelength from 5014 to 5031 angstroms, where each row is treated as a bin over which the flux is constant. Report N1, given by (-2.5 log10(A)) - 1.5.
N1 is -8.52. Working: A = 645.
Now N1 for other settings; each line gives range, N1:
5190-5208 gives -8.55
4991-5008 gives -8.54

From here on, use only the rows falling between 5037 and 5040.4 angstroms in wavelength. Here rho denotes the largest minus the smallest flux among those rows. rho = 0.2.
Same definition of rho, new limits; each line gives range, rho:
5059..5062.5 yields 1.6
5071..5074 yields 2.4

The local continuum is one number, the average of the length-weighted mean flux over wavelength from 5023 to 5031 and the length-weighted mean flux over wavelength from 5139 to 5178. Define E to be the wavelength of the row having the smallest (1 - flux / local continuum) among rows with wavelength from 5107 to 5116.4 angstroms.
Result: 5112.31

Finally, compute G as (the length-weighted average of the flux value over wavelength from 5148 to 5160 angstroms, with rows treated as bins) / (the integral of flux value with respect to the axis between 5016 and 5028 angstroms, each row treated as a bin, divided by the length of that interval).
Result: 1.04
